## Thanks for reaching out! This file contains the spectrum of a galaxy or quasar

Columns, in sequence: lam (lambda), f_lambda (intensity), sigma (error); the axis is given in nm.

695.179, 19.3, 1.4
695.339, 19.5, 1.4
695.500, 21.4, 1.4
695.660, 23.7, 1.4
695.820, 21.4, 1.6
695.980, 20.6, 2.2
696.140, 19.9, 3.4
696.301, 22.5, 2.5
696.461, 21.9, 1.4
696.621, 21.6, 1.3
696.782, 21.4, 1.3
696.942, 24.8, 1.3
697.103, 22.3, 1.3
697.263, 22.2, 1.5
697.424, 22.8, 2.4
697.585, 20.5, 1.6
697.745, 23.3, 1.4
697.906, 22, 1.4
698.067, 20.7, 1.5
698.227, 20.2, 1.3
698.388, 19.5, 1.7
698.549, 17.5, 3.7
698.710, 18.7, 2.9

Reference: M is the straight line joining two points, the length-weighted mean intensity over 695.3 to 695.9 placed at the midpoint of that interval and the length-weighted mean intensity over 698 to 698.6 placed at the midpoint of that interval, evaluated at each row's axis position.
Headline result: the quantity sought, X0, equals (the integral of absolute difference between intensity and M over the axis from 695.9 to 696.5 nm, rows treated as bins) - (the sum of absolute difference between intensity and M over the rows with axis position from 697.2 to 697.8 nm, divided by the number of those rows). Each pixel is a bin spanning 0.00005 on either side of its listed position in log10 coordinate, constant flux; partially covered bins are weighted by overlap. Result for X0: -1.4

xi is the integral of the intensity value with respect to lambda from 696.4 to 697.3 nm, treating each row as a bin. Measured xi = 20.2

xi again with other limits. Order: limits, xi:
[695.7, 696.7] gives 21.4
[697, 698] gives 22.2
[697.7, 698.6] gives 18.5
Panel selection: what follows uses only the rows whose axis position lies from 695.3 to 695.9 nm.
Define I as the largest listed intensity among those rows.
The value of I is 23.7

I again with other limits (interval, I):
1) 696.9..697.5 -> 24.8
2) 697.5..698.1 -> 23.3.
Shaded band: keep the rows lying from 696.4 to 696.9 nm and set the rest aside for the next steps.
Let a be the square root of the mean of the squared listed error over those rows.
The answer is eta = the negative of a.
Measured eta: -1.3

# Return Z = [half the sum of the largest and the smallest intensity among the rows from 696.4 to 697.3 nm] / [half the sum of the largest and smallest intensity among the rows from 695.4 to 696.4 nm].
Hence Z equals 1.06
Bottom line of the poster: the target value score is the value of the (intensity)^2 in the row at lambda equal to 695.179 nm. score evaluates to 372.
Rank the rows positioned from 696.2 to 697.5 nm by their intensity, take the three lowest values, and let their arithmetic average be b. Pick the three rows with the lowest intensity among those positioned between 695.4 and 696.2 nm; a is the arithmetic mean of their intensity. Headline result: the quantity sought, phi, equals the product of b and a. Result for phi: 446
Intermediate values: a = 20.6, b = 21.6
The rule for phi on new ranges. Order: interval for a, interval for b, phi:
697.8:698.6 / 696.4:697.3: 412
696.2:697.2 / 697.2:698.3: 443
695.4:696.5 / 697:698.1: 435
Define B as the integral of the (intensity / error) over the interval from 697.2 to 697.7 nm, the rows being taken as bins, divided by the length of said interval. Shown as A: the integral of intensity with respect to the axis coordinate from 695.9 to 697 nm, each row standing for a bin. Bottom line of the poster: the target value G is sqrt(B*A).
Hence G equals 17.4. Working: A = 24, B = 12.6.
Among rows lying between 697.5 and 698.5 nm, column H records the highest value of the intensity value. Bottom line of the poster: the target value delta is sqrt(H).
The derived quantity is 4.83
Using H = 23.3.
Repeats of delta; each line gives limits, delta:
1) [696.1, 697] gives 4.98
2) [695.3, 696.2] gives 4.87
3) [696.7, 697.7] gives 4.98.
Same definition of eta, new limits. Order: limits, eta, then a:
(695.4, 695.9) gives -1.5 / 1.47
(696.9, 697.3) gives -1.4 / 1.37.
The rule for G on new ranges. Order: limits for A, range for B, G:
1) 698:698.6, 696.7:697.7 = 13.3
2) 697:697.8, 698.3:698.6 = 12.4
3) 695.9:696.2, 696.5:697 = 10.2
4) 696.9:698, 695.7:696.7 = 17.1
